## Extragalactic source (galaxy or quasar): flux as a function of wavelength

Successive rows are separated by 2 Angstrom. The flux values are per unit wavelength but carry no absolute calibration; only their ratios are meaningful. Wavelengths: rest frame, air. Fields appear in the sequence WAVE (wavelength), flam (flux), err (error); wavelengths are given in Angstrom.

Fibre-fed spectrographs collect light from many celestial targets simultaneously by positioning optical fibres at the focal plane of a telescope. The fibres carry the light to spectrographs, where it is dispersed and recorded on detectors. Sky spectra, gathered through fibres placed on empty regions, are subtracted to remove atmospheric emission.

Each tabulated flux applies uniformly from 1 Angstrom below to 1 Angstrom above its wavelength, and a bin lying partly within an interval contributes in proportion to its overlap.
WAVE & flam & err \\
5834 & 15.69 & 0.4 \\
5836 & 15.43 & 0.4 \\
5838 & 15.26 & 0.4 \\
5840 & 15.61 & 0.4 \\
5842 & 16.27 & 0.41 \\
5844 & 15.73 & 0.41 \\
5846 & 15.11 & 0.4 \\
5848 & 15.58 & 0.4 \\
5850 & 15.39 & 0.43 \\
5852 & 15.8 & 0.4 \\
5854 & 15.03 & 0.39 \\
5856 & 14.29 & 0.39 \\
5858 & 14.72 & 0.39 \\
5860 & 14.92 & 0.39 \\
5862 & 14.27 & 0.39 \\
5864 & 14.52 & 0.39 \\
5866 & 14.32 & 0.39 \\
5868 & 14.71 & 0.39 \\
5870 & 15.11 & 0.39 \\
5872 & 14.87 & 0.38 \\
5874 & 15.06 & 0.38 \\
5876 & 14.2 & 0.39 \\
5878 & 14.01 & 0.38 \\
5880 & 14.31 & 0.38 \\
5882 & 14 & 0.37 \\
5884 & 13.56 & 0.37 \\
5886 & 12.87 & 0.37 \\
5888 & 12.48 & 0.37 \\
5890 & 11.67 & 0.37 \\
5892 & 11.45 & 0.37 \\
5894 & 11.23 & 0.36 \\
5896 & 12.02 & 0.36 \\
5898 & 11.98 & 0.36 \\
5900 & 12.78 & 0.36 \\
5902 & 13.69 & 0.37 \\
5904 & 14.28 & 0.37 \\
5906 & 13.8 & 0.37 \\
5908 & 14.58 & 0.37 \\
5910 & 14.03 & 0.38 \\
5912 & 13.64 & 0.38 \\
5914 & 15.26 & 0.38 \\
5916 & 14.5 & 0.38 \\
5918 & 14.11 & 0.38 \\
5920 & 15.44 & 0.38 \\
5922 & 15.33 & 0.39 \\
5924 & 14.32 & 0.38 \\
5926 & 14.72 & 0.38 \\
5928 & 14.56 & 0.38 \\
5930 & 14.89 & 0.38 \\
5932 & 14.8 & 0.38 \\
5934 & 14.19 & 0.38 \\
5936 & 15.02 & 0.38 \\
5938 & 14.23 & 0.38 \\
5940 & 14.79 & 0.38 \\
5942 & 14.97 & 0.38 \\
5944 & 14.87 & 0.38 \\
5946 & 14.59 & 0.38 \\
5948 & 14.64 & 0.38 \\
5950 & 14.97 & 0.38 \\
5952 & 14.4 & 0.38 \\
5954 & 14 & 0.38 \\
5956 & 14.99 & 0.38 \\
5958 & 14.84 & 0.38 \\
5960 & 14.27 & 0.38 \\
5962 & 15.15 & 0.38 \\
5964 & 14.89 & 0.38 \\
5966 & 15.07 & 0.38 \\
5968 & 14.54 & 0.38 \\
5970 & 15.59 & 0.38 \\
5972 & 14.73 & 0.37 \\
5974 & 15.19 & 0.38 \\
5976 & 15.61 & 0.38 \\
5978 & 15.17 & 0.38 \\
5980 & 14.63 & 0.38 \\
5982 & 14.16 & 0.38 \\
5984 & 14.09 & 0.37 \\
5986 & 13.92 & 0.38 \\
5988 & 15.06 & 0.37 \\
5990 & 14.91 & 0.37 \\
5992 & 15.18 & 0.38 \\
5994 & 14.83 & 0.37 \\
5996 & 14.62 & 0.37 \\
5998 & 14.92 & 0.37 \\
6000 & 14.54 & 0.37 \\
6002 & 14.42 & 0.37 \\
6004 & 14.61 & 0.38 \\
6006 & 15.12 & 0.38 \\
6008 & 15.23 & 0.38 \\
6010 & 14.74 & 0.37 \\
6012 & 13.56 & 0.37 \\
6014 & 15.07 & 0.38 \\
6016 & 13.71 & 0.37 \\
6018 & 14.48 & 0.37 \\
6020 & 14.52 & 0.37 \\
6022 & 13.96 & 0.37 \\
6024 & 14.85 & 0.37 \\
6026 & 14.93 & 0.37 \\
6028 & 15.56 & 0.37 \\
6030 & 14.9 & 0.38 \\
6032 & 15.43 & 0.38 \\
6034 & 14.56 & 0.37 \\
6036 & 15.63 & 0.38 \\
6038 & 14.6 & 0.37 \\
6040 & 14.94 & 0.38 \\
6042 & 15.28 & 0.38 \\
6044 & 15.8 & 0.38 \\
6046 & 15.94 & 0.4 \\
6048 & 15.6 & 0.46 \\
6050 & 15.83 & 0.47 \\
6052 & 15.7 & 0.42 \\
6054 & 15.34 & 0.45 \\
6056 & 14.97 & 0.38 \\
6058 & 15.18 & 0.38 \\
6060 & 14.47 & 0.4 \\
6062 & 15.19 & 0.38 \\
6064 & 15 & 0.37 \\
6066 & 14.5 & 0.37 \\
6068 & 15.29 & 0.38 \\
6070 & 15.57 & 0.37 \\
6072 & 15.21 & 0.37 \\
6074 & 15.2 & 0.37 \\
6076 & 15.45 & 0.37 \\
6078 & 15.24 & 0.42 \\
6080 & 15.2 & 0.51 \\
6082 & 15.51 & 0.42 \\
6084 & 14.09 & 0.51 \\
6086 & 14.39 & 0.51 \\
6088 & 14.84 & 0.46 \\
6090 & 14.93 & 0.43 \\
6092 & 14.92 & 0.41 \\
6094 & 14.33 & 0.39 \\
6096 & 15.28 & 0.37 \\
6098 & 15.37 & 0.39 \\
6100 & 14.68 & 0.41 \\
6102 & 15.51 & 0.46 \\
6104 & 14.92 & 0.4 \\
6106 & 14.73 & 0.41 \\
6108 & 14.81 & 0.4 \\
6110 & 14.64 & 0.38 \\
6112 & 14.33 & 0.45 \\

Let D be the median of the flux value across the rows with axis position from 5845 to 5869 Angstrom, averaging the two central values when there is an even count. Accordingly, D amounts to 14.8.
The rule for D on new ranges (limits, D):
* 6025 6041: 14.9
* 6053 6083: 15.2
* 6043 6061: 15.6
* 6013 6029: 14.7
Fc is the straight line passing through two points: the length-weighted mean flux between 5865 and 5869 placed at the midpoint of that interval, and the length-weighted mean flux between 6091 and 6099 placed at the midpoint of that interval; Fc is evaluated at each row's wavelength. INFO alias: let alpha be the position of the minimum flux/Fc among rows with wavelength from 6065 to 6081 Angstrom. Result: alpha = 6066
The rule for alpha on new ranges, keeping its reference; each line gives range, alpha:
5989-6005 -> 6002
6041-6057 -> 6056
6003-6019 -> 6012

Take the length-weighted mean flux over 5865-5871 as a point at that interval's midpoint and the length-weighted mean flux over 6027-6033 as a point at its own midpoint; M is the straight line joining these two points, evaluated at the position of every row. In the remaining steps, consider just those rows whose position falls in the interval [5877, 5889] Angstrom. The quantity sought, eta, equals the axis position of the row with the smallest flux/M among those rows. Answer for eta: 5888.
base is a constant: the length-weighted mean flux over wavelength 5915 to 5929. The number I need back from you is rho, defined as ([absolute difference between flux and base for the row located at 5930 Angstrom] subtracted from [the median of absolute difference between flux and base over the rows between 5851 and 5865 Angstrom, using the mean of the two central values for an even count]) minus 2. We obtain -1.9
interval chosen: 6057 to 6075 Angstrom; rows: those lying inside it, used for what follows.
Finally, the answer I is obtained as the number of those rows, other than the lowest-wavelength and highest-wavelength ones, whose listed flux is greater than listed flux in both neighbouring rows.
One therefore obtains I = 2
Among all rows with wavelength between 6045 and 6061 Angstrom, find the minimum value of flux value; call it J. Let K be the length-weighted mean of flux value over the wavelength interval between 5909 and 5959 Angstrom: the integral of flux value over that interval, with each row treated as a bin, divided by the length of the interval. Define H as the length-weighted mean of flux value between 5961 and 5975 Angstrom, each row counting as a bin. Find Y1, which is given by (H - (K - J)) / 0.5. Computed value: 29.7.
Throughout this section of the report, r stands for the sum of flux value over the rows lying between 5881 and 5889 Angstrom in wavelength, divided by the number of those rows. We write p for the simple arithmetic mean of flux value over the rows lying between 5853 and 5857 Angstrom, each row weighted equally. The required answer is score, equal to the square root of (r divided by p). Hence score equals 0.95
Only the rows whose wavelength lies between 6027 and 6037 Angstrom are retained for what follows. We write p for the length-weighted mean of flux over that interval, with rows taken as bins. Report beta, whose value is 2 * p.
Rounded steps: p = 15.2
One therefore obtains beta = 30.4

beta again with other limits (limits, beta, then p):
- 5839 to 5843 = 31.9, 15.9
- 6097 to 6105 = 30.2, 15.1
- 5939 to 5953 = 29.5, 14.7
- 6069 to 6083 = 30.7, 15.3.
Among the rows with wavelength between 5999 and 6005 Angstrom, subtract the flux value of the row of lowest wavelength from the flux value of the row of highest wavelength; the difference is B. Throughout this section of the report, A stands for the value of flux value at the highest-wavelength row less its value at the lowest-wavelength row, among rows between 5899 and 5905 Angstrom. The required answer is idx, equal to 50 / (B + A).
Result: 32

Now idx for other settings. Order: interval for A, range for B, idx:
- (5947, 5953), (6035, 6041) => -54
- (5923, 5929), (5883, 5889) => -60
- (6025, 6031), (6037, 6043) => 77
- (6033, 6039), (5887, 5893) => -51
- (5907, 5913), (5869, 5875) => -51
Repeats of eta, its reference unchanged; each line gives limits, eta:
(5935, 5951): 5938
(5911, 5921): 5912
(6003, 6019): 6012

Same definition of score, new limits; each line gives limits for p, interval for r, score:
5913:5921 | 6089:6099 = 1.00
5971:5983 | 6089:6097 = 1.00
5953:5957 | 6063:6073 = 1.02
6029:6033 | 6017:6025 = 0.98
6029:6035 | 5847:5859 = 1.01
